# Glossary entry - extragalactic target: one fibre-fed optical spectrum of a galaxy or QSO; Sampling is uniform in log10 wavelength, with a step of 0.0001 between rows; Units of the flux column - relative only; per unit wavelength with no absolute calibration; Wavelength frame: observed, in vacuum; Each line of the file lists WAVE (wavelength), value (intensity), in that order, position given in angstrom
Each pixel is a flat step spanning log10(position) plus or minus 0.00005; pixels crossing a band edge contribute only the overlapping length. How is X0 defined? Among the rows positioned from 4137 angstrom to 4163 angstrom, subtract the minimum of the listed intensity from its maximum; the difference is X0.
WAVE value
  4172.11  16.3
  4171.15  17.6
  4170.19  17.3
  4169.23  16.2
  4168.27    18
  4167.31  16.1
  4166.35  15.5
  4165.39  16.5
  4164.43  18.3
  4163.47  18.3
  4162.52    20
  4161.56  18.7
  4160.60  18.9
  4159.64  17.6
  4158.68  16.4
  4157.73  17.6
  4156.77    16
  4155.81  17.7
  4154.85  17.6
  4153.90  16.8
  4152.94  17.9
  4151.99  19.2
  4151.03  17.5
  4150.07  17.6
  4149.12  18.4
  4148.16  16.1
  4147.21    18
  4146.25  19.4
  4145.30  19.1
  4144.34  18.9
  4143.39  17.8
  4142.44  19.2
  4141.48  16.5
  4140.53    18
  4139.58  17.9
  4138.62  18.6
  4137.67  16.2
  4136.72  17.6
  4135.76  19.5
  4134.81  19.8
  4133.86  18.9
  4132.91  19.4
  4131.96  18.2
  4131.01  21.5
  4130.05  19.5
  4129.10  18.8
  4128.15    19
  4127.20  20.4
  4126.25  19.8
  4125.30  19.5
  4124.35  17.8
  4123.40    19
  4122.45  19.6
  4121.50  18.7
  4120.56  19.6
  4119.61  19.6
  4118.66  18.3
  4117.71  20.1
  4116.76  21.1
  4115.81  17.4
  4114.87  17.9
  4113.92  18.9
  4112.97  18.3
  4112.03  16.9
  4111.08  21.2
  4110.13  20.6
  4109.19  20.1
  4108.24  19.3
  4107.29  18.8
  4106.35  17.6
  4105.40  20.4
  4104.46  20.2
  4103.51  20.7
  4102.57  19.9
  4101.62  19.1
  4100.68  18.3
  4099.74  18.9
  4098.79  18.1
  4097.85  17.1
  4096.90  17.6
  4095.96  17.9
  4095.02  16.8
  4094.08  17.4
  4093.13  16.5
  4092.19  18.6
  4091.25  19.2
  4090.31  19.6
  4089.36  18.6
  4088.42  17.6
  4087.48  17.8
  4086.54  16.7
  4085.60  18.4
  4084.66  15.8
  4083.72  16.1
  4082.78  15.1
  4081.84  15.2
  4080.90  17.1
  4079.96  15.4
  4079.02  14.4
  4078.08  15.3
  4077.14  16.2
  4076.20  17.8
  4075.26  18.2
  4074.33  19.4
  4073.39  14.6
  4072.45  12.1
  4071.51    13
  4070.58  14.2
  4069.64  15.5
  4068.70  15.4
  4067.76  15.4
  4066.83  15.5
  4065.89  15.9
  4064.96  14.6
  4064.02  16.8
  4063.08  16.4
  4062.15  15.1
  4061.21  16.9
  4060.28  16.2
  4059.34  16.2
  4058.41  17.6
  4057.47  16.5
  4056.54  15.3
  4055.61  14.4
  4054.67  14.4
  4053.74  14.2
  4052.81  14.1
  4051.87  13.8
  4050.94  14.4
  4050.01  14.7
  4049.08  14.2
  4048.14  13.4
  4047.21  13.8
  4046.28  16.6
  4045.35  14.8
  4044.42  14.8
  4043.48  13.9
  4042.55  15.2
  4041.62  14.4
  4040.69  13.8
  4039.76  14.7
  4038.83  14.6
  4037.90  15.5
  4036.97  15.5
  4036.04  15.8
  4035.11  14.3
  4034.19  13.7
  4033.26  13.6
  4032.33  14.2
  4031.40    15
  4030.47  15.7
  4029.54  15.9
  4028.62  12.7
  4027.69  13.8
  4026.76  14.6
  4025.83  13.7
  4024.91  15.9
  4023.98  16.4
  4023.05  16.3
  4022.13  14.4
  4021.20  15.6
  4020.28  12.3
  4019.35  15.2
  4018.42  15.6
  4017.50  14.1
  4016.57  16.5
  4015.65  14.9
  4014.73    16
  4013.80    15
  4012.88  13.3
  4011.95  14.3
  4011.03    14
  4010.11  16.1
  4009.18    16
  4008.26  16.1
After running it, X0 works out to 4.00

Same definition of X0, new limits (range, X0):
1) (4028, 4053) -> 3.90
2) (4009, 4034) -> 4.20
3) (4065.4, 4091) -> 7.50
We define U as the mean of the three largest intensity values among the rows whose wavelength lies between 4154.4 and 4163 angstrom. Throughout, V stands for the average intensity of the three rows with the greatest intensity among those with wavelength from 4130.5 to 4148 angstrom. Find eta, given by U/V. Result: 0.95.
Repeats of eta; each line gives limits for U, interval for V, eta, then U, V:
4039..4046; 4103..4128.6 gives 0.71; 14.9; 21.0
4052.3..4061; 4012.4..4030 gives 1.02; 16.8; 16.4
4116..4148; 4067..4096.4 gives 1.08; 21.0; 19.4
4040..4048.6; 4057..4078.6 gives 0.84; 15.5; 18.5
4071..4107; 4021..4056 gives 1.24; 20.4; 16.4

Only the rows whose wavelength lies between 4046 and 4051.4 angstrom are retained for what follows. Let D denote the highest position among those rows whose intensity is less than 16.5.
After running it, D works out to 4050.94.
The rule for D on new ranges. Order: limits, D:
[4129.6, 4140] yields 4137.67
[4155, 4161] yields 4158.68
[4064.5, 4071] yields 4070.58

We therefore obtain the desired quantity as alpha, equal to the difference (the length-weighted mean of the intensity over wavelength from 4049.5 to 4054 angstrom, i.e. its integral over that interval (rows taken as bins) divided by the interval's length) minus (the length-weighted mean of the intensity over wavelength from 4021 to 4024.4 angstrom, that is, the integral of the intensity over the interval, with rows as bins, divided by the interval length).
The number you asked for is -1.4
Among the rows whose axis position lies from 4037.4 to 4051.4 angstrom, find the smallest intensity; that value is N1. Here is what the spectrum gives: 13.4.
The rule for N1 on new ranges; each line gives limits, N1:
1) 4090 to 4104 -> 16.5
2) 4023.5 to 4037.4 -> 12.7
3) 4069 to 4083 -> 12.1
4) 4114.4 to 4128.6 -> 17.4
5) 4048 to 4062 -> 13.4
